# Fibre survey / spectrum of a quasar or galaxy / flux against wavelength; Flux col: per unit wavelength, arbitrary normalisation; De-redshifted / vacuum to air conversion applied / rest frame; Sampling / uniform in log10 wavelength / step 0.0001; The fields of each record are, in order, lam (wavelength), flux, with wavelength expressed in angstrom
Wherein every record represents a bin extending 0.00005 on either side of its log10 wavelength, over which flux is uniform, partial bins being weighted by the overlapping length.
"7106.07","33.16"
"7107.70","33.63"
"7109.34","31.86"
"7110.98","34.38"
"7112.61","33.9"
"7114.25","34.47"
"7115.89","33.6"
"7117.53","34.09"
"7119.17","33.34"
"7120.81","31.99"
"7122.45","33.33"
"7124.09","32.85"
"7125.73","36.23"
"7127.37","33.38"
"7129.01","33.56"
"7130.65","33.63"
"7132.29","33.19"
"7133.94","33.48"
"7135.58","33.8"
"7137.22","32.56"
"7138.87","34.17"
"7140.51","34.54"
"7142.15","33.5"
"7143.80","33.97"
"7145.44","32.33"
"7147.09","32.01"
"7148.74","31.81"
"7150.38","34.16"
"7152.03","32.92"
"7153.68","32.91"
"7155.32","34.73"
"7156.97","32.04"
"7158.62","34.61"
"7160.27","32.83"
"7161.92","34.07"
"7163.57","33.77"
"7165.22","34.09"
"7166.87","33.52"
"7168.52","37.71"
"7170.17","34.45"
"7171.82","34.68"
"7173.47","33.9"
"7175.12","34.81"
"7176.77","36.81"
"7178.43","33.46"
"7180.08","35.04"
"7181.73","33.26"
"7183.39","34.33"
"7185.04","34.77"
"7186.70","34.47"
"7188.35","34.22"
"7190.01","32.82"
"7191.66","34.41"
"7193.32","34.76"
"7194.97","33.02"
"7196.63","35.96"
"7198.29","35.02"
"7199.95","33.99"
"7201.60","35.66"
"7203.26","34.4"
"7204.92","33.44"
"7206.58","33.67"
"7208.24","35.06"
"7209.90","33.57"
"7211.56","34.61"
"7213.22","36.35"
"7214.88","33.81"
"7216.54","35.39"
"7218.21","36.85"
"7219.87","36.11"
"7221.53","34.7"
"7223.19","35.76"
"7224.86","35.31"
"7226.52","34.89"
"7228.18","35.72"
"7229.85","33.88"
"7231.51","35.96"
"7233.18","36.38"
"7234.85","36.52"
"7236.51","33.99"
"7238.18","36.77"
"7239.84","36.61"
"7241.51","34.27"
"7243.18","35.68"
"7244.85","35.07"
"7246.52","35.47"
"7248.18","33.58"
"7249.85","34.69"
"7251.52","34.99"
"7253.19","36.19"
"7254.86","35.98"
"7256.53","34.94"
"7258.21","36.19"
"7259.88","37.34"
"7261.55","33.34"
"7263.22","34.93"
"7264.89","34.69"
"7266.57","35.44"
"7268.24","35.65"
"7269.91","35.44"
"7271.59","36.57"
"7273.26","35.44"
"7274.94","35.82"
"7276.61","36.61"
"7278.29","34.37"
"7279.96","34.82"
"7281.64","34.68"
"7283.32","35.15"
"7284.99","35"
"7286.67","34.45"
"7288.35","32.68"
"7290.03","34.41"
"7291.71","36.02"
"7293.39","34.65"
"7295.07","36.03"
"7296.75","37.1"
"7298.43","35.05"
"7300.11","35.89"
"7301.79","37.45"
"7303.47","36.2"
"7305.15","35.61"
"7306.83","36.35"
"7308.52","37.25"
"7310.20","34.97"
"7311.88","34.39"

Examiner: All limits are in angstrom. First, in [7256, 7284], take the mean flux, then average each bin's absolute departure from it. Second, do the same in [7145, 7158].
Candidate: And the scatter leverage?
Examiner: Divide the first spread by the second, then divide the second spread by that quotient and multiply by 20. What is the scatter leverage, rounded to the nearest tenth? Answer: 18.6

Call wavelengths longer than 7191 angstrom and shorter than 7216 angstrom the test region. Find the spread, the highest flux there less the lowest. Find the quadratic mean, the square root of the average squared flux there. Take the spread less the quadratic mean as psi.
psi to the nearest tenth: -31.2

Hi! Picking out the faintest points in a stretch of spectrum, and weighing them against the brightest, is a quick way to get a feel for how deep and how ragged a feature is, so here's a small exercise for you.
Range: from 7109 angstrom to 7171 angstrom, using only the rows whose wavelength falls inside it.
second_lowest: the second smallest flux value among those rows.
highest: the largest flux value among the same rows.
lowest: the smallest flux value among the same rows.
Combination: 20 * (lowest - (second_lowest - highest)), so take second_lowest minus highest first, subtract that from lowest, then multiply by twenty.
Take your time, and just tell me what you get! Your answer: 753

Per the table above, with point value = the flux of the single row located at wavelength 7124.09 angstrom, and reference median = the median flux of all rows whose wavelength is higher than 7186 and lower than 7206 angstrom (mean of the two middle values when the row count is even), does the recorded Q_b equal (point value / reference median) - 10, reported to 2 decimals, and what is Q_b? -9.05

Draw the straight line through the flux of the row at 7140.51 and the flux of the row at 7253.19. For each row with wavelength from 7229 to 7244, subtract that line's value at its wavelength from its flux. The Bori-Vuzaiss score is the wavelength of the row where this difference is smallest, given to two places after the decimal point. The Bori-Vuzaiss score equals 7229.85 angstrom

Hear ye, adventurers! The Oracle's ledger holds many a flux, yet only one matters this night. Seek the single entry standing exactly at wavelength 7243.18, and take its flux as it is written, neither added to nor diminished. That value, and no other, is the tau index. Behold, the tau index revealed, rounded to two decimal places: 35.68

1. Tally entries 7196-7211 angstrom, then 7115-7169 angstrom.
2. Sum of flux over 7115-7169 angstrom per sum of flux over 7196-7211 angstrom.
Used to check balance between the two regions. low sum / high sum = 3.6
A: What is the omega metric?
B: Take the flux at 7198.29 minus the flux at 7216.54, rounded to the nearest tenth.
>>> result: -0.4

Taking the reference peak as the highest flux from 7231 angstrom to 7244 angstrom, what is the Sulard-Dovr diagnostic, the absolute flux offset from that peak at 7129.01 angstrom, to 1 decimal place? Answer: 3.2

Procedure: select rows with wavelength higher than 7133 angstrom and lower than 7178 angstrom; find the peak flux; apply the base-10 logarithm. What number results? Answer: 1.58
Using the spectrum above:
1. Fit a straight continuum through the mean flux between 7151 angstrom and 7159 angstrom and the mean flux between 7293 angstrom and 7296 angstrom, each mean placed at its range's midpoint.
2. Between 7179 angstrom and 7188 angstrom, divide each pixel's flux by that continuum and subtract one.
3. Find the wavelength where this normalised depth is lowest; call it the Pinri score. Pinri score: 7181.73 angstrom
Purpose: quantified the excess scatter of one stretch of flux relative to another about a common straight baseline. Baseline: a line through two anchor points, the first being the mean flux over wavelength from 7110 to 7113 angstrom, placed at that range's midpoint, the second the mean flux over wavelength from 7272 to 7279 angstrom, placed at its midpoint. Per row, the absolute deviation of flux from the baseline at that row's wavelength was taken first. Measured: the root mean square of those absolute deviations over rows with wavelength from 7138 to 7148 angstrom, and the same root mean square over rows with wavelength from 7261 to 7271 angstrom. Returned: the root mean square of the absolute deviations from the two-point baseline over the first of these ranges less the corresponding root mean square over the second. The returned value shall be 0.4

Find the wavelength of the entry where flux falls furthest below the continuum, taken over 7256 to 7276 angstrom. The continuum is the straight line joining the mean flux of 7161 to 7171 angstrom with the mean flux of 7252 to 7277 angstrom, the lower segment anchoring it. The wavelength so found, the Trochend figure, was 7261.55 angstrom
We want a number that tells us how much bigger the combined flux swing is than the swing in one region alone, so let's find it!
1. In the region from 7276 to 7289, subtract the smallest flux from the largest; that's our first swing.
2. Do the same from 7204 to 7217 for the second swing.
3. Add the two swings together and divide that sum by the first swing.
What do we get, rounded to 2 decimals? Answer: 1.74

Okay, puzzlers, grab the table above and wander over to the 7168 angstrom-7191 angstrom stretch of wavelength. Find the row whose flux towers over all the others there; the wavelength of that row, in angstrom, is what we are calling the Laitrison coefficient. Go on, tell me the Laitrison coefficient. 7168.52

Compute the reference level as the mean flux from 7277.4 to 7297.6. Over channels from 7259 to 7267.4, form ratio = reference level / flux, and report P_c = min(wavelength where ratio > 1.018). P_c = 7261.55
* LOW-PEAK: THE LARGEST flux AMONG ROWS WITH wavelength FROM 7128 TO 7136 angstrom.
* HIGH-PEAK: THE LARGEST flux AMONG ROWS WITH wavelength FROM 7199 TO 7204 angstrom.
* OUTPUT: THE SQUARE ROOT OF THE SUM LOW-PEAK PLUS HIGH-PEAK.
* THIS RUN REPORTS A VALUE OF 8.33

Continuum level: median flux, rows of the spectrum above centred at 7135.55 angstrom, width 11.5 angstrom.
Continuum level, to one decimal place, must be 33.6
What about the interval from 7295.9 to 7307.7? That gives 36.2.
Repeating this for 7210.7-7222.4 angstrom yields 35.4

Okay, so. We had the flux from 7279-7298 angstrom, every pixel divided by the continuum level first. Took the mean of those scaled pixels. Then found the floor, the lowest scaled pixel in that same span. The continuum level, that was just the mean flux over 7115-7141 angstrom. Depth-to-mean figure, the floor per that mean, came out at 0.934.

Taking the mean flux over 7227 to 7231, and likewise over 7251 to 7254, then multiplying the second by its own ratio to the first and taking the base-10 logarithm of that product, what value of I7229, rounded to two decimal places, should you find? 1.56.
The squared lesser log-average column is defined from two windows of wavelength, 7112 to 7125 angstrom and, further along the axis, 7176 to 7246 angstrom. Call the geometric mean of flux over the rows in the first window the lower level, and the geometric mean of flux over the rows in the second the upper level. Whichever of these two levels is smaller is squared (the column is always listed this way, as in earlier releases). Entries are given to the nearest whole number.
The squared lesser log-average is 1118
